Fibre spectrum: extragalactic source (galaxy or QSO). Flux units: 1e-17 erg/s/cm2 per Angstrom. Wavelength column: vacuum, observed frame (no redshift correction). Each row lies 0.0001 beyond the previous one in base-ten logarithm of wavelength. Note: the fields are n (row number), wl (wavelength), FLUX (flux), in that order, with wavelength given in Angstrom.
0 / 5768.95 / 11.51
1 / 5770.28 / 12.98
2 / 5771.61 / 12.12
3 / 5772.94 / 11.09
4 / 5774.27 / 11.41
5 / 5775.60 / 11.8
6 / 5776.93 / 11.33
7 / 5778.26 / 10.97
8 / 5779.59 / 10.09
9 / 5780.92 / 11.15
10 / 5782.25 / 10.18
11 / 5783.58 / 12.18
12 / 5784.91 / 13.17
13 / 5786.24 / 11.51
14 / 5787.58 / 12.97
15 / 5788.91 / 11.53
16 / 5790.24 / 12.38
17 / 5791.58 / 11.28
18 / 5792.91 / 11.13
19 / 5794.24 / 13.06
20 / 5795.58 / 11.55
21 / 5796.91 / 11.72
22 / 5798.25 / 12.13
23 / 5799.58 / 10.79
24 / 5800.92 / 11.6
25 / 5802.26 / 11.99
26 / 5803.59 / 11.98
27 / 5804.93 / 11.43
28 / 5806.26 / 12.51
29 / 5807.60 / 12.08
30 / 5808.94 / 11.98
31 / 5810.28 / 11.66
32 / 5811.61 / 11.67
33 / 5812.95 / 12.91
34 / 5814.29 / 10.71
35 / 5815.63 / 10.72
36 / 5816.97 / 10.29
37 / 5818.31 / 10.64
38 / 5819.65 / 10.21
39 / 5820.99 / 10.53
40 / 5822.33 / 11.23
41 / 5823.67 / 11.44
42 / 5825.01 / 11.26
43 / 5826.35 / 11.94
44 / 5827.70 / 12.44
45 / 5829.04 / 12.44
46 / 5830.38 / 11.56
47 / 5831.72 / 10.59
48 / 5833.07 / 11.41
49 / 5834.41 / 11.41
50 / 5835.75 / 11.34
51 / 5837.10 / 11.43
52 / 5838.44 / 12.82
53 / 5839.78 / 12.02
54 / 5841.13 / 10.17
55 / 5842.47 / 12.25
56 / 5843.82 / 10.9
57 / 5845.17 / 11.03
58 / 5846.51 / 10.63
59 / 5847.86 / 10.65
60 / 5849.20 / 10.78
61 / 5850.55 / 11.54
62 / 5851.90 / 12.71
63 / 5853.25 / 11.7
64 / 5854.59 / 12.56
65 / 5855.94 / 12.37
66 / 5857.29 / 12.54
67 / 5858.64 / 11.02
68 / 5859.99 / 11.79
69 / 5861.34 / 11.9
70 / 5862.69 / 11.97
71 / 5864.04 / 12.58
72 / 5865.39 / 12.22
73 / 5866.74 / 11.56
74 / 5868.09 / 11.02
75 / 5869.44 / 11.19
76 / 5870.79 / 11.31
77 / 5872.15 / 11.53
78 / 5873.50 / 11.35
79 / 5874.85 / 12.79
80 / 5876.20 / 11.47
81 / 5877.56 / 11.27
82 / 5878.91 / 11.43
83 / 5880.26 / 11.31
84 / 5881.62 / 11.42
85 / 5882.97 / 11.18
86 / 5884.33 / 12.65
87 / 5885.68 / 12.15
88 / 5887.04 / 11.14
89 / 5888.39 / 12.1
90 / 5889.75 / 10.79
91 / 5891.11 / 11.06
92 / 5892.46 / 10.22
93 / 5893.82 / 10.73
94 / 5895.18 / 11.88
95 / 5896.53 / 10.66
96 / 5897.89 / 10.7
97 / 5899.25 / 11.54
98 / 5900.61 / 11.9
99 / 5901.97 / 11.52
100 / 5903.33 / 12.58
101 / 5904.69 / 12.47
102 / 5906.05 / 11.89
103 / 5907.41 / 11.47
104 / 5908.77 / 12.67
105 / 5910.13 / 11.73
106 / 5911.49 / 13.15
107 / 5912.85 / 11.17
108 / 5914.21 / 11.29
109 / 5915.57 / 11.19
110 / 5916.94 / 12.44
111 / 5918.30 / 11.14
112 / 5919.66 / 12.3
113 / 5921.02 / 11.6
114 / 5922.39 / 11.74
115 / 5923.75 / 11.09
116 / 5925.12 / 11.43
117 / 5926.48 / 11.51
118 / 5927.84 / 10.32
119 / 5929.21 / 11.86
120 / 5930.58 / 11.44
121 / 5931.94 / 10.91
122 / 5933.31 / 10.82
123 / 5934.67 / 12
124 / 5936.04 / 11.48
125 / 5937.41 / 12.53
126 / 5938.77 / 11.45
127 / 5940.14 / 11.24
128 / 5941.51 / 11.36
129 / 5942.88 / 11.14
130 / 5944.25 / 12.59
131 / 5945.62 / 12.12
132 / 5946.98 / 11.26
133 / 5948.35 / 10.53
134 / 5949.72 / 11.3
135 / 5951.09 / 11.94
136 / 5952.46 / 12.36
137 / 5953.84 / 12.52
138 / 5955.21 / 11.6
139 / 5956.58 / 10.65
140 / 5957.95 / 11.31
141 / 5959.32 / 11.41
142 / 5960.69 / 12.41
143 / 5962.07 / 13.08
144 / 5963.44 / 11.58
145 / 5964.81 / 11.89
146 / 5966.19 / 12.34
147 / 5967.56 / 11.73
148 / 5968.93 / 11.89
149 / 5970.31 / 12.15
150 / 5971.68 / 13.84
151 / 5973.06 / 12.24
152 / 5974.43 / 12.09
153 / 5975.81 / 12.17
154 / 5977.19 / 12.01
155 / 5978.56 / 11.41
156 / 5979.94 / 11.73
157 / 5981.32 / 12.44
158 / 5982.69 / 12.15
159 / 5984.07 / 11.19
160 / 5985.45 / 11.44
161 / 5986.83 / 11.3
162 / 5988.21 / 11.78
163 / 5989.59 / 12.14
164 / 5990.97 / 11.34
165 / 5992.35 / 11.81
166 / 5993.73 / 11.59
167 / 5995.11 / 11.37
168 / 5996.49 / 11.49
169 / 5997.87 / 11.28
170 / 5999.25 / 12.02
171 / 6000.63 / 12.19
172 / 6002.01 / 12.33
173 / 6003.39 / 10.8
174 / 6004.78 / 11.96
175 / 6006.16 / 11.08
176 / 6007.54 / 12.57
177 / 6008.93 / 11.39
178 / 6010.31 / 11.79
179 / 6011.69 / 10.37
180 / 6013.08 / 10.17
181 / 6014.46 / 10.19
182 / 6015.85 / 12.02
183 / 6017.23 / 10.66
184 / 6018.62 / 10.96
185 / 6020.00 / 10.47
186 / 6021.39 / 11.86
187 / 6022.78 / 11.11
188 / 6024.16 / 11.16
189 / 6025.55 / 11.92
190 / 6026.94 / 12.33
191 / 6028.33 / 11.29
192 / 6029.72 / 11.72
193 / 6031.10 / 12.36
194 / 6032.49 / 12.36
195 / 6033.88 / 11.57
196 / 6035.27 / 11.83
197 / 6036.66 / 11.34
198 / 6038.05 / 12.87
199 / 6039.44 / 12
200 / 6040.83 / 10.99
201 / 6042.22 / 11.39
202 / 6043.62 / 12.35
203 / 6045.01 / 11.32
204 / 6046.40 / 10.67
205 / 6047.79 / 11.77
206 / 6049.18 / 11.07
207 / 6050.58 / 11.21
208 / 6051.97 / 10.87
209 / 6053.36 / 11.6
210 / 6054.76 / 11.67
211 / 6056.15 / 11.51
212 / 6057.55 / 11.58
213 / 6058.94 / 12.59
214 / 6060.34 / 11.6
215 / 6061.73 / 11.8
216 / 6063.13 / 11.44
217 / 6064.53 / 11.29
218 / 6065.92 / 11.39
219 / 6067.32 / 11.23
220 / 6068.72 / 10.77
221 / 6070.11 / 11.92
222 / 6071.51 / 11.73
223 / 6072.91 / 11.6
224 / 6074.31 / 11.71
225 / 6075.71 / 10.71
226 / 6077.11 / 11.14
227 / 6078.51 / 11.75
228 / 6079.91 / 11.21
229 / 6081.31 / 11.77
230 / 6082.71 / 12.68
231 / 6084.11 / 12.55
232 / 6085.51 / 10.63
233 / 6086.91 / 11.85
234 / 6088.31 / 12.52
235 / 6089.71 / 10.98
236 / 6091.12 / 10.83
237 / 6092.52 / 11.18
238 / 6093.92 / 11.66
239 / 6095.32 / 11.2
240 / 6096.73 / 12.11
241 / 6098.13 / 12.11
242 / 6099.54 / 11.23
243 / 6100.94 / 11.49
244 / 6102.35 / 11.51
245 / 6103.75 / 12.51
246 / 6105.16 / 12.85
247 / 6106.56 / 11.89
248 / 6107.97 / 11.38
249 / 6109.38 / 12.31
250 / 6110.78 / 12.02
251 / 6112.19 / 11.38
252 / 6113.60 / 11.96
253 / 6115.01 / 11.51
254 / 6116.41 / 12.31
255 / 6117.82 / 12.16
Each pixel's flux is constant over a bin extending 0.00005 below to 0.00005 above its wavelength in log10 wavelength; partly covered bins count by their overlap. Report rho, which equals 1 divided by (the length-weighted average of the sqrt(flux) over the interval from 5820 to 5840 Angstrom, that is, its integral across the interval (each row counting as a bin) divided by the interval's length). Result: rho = 0.294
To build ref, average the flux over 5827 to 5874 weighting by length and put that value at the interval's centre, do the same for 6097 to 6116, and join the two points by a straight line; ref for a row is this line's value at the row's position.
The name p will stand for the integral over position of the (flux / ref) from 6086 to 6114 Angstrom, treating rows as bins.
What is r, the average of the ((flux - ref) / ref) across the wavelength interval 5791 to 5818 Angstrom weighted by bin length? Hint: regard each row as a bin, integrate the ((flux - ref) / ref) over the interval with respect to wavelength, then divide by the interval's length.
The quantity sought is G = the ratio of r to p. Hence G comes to 0.0002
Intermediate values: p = 27.7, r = 0.006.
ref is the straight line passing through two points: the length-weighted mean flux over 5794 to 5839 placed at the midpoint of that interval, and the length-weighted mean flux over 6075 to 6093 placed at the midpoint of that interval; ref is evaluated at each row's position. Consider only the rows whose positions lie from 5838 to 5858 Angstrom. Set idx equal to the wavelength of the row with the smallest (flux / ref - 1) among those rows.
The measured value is 5841.13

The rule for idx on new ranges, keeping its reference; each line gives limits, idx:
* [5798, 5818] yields 5816.97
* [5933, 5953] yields 5948.35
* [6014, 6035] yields 6014.46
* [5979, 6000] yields 5984.07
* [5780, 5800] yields 5782.25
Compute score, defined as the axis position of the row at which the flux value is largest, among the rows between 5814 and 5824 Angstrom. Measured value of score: 5823.67 Angstrom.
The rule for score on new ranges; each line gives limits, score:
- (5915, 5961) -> 5944.25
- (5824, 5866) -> 5838.44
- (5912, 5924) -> 5916.94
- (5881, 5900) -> 5884.33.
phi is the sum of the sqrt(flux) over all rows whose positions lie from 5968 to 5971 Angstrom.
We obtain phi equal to 6.9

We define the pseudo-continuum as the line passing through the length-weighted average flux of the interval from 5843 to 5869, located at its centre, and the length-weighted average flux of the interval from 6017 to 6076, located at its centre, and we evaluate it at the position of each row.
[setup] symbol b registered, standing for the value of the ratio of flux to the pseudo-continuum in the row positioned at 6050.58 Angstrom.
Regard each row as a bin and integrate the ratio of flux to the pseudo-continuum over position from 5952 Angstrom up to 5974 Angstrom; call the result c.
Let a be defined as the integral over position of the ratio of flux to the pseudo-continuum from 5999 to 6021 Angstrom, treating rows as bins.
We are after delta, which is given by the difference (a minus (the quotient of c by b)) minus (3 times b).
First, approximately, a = 21.5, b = 0.97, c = 22.9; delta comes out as -5.0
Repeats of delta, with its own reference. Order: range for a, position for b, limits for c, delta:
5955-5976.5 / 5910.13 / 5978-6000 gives -2.6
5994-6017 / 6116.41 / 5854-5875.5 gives -0.9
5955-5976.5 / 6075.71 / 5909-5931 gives -4.1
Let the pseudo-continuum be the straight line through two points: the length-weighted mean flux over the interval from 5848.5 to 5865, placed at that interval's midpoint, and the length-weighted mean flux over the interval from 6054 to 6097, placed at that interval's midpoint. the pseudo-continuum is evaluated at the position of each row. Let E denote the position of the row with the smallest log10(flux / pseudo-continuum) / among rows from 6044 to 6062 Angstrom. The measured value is 6046.40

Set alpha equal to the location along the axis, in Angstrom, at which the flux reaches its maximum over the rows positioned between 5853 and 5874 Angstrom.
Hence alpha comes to 5864.04 Angstrom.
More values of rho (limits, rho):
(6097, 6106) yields 0.289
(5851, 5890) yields 0.292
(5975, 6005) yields 0.292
